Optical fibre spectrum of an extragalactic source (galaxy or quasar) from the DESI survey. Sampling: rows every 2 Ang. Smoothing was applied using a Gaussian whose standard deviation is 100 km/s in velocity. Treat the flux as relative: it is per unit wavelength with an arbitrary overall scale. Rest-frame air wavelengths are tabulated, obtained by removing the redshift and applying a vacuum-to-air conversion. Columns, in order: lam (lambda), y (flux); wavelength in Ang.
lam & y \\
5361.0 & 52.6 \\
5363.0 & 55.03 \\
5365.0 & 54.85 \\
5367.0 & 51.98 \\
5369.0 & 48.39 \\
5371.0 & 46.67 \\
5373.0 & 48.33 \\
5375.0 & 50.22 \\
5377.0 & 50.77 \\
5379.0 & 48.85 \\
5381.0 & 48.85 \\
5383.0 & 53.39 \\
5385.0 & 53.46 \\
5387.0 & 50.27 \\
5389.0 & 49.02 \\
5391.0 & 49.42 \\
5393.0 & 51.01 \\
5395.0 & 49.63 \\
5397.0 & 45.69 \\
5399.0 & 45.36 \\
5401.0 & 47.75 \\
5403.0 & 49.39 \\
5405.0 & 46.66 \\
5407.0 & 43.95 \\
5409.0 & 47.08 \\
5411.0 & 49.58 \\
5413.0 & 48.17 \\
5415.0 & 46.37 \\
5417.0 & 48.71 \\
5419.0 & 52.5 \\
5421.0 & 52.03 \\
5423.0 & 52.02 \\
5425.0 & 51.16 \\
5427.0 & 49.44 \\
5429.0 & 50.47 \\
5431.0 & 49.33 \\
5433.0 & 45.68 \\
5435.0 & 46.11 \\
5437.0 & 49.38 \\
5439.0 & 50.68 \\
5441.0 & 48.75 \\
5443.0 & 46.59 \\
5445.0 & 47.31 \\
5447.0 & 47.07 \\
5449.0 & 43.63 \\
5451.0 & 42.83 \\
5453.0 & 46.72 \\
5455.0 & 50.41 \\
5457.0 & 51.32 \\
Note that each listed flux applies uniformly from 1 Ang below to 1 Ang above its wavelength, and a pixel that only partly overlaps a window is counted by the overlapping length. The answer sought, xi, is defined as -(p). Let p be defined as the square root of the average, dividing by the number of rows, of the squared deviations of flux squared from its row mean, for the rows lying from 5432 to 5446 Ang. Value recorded -166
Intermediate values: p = 166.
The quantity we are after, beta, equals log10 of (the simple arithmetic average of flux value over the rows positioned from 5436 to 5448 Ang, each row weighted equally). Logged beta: 1.68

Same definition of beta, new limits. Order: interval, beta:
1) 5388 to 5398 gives 1.69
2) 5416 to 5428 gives 1.71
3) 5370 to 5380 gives 1.69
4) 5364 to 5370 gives 1.71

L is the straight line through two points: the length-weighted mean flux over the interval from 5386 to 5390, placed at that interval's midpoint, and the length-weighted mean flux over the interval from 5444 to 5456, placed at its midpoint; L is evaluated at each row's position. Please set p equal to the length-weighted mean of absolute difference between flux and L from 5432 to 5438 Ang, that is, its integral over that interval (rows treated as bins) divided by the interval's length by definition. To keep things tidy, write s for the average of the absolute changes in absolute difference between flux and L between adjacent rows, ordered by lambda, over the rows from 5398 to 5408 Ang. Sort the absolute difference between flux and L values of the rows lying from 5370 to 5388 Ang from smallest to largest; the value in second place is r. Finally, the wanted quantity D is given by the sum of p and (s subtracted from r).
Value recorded 0.4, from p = 1.6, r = 0.54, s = 1.82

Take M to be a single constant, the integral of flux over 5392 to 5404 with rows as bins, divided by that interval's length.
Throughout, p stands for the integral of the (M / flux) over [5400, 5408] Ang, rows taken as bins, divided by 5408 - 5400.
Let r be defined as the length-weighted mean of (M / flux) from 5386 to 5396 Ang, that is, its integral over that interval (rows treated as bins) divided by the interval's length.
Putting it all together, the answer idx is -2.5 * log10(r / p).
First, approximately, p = 1.03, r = 0.97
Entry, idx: 0.068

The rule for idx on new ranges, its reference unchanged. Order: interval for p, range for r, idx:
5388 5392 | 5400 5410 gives -0.052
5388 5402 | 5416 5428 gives 0.060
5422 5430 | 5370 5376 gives -0.052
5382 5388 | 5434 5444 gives -0.088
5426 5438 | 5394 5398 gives -0.017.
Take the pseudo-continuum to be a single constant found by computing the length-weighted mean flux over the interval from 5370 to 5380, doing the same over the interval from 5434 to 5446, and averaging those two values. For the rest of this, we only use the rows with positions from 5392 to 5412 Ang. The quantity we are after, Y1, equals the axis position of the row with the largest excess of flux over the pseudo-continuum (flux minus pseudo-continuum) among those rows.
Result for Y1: 5393.0 Ang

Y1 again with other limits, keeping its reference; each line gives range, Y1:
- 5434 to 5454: 5439.0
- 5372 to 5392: 5385.0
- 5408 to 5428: 5419.0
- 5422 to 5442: 5423.0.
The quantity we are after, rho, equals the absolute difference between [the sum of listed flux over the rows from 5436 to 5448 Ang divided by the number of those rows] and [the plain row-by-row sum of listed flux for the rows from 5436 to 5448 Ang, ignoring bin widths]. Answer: 241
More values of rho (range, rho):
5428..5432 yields 50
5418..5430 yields 256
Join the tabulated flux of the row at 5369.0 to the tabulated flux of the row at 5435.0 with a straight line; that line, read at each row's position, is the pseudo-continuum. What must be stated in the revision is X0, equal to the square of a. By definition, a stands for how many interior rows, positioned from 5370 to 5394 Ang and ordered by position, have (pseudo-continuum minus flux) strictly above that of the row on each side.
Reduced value 4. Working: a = 2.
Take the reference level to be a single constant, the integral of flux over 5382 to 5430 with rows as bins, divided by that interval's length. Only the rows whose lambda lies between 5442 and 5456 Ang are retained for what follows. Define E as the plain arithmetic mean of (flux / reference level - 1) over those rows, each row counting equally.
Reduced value -0.06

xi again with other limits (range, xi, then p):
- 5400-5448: -211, 211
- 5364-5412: -255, 255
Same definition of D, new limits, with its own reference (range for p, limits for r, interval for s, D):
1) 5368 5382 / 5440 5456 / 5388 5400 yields 0.8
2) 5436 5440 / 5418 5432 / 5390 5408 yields 3.4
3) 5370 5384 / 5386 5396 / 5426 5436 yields 1.4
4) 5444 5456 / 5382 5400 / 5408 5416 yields 1.4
